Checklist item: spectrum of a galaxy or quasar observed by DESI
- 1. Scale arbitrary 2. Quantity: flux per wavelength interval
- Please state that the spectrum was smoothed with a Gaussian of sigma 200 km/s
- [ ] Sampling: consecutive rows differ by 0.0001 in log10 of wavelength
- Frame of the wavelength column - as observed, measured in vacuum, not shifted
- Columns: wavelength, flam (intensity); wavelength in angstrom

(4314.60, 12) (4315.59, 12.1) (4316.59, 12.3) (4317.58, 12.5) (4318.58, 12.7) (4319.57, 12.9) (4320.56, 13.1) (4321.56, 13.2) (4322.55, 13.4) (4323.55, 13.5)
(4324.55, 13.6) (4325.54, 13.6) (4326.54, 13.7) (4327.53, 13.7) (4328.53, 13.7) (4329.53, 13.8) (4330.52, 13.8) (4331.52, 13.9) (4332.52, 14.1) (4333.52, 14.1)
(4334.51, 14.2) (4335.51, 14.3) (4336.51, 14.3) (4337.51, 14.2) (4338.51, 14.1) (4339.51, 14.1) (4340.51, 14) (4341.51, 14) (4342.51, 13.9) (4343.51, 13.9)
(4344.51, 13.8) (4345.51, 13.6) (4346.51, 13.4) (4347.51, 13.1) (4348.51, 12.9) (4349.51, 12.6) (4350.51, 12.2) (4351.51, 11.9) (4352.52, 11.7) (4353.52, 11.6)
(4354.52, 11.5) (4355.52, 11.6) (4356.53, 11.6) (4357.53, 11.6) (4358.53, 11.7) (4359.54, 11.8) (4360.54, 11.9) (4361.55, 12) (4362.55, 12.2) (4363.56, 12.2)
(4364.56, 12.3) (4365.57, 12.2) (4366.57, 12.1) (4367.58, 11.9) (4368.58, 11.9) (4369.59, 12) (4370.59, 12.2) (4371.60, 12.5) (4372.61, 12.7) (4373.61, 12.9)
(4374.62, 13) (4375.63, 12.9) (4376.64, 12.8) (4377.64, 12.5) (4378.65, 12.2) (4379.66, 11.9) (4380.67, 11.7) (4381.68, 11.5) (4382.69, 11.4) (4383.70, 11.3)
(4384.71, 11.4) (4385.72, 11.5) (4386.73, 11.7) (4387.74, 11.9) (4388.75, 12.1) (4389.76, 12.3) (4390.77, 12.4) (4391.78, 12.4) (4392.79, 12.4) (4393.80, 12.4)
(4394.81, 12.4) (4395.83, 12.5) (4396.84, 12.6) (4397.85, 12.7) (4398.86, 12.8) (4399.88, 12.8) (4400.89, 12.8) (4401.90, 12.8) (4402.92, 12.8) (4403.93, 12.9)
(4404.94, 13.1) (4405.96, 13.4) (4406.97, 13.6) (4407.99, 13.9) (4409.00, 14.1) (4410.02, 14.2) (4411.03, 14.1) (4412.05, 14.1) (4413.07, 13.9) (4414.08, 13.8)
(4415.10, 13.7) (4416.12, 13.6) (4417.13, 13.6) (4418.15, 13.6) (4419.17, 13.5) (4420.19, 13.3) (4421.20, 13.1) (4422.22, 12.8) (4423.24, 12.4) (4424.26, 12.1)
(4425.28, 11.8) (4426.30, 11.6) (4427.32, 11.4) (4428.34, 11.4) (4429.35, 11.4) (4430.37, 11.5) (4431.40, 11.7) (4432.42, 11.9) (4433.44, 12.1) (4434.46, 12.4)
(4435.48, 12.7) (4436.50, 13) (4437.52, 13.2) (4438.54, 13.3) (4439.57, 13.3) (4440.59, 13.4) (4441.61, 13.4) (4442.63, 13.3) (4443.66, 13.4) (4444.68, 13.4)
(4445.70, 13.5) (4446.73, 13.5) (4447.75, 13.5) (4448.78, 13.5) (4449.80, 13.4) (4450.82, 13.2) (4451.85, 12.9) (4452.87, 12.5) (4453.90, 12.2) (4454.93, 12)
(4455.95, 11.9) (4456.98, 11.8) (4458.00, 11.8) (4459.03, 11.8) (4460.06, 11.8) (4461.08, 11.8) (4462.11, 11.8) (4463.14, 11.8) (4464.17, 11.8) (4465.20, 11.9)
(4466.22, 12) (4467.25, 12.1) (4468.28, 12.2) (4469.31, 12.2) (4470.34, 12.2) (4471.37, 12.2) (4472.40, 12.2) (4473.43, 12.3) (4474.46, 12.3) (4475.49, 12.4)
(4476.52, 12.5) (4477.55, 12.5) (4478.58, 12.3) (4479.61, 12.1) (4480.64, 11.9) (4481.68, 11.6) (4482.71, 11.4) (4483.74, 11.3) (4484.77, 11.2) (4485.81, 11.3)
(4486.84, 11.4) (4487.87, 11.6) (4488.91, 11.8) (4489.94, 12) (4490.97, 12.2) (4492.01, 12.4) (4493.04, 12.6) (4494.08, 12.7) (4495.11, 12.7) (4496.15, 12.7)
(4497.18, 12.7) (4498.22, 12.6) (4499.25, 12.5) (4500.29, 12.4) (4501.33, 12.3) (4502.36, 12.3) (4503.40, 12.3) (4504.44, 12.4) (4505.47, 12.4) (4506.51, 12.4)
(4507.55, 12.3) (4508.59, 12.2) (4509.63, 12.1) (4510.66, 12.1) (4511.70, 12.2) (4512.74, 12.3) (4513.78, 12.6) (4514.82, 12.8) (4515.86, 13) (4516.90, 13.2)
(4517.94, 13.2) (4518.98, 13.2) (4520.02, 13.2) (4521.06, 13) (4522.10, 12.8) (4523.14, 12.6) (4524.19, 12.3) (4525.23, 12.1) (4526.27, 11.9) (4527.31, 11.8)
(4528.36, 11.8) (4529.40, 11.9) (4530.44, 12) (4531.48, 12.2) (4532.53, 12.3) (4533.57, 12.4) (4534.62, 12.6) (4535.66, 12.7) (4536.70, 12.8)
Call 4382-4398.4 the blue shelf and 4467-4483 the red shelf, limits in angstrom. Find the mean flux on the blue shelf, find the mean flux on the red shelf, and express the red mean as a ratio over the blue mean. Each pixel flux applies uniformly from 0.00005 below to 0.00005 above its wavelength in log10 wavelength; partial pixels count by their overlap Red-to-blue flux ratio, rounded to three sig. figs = 1.01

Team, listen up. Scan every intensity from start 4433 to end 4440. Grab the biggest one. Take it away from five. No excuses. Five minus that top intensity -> -8.3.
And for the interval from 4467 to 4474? -7.3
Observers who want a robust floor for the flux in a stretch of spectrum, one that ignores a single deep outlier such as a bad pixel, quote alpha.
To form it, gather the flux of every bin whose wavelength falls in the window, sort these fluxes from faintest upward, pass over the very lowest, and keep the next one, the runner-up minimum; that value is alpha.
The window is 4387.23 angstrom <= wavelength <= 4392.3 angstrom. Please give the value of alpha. 12.1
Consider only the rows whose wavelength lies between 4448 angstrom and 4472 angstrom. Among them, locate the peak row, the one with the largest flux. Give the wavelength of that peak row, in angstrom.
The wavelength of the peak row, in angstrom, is 4448.78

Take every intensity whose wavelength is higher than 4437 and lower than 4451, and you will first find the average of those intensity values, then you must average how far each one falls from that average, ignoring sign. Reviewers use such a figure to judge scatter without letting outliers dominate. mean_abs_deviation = 0.08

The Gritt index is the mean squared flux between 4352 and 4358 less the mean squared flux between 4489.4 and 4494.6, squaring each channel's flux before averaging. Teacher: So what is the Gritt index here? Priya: -19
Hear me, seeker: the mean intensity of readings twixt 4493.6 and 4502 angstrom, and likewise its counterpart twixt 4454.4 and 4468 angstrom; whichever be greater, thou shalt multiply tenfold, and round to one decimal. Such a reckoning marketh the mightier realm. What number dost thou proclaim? 125.8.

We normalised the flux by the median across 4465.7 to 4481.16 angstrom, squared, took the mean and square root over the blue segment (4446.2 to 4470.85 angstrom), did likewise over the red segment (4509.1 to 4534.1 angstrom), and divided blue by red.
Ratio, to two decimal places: 0.99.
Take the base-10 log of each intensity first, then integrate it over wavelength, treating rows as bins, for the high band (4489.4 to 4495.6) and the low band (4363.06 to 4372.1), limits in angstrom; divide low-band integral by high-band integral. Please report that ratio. 1.4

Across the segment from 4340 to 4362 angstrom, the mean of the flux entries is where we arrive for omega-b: 12.6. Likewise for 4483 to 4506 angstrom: 12.2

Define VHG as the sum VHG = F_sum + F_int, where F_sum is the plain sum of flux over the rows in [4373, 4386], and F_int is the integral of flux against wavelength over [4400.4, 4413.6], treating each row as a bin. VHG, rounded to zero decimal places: 335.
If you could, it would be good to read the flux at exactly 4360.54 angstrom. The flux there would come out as 11.9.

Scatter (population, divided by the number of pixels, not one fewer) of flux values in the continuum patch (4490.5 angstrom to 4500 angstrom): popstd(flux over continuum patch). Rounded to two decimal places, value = 0.16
